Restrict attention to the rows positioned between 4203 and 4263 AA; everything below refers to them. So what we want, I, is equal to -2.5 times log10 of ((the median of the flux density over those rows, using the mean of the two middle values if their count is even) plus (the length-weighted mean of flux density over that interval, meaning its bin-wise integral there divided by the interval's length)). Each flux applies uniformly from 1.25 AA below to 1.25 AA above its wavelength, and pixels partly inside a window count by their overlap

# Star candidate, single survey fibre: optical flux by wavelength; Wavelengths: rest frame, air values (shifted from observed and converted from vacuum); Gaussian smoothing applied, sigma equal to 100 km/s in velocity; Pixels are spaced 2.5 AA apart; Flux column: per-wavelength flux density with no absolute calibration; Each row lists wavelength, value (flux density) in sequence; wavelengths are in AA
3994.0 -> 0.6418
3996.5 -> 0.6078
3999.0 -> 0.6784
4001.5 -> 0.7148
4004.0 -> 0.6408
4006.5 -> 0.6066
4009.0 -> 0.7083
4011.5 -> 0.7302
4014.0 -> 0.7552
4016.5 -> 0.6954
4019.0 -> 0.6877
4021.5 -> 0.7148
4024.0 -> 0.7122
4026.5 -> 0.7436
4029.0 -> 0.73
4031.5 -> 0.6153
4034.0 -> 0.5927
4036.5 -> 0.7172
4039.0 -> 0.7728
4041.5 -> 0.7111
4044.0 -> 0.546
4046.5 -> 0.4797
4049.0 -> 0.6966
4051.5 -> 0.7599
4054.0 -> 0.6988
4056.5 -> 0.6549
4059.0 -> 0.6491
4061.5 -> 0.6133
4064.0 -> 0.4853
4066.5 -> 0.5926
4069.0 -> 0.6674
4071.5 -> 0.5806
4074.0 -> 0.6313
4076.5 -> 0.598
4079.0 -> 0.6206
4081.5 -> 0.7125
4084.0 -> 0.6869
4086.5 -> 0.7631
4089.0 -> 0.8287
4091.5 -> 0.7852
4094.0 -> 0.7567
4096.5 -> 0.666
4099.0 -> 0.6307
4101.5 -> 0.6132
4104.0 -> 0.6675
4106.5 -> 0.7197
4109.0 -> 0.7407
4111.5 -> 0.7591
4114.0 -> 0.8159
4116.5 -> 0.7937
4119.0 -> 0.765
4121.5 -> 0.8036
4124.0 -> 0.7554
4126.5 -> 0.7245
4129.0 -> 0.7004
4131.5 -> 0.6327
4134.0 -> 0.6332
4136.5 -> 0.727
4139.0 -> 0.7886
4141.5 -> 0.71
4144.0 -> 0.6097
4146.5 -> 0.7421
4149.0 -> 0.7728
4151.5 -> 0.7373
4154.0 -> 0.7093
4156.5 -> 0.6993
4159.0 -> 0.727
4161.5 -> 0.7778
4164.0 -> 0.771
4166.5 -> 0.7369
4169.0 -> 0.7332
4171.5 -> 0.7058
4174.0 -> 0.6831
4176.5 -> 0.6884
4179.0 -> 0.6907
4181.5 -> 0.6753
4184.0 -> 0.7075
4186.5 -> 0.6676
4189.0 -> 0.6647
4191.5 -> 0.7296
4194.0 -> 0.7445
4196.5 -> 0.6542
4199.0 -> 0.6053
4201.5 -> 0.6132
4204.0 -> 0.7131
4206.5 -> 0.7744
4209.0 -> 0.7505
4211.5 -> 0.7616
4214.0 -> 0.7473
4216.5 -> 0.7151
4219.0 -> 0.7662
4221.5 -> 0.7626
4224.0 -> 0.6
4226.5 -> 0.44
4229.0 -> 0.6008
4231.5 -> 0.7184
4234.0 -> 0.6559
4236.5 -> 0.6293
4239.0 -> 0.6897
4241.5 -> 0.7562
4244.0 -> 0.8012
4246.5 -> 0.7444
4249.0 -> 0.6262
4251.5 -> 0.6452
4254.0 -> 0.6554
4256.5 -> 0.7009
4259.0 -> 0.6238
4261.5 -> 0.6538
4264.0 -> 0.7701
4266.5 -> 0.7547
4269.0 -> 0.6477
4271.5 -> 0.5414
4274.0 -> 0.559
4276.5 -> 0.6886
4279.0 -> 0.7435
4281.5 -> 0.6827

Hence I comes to -0.362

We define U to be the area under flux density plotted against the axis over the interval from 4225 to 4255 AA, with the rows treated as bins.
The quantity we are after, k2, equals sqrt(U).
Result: 4.5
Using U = 20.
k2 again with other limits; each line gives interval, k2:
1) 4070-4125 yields 6.3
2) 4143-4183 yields 5.4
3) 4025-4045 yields 3.7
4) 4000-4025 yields 4.2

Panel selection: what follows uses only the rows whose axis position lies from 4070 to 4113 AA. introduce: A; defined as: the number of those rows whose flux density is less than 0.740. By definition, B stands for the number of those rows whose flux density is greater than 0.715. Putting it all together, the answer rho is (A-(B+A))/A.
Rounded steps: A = 11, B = 7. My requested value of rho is -0.64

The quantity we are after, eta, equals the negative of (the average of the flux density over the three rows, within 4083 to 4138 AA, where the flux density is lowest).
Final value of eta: -0.626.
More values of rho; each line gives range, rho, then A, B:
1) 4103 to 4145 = -1.22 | 9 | 11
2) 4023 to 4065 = -0.36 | 14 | 5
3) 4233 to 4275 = -0.42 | 12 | 5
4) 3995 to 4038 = -0.33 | 15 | 5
